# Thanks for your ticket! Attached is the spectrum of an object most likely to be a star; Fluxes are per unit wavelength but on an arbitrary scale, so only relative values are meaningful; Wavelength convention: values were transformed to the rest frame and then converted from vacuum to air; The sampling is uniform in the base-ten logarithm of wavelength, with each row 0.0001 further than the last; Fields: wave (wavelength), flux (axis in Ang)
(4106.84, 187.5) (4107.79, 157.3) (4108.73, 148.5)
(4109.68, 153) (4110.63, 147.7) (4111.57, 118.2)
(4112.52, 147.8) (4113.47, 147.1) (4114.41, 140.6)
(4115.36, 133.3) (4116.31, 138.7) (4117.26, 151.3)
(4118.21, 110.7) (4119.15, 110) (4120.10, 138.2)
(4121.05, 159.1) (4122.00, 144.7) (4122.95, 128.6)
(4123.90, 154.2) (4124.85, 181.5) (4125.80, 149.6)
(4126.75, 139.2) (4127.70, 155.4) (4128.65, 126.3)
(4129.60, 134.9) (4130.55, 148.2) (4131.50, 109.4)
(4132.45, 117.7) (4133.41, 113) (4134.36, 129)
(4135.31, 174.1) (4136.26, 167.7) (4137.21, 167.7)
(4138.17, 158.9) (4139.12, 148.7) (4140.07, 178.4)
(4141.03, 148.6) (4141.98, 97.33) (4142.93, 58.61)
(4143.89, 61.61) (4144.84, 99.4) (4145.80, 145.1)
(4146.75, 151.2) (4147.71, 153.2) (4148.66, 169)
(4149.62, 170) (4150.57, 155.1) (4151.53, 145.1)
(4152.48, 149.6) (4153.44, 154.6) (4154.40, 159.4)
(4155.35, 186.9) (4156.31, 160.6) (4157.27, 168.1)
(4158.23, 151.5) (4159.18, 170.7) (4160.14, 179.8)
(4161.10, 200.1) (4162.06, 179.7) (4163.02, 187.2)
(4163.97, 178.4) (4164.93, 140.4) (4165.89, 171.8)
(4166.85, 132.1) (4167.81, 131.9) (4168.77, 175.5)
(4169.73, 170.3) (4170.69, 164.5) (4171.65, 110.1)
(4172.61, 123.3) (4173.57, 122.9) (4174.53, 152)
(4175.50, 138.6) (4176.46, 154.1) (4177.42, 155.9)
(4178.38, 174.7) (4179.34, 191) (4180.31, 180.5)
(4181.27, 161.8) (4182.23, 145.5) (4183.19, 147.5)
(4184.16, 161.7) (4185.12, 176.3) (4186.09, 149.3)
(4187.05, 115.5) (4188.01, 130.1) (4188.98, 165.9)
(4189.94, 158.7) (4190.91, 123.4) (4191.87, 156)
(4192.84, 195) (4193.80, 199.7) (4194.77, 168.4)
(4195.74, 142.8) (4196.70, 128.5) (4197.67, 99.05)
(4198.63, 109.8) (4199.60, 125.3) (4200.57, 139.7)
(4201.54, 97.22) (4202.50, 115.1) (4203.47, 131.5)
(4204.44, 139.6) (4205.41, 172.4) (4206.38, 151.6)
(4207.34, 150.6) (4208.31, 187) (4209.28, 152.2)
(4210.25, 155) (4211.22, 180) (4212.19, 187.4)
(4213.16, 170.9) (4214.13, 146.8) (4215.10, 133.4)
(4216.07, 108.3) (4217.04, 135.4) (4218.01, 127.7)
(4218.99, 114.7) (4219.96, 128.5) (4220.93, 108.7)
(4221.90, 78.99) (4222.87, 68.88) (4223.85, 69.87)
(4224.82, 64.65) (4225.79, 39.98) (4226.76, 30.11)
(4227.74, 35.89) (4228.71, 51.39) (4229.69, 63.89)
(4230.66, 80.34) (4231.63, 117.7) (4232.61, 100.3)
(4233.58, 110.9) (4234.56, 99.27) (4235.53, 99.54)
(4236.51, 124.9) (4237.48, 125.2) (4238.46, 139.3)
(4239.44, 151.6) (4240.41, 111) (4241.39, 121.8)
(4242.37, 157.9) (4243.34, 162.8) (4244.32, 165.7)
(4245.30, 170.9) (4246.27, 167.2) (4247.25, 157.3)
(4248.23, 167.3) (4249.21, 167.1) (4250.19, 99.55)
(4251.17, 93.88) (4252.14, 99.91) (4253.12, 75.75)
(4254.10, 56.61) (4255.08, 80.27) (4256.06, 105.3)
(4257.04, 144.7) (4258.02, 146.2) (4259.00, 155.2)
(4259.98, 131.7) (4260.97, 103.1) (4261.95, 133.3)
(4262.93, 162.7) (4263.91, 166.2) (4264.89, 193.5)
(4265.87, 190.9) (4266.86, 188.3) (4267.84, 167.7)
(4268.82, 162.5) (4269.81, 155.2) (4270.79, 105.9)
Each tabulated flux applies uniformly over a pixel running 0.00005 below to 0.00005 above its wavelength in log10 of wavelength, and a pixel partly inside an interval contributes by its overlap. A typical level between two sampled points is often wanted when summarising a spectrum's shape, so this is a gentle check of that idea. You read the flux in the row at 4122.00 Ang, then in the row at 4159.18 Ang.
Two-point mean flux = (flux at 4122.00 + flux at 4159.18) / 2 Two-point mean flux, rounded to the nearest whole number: 158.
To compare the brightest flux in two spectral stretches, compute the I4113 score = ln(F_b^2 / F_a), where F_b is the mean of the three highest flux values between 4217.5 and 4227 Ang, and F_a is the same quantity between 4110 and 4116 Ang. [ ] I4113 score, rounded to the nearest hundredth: 4.64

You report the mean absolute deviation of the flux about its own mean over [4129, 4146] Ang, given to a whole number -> 29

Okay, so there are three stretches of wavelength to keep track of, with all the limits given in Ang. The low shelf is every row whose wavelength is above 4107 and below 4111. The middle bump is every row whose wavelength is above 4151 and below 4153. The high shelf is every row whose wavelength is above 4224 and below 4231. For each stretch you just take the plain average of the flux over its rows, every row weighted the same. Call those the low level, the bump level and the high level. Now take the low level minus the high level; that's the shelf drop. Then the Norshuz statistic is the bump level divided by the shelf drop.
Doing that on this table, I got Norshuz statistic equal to 1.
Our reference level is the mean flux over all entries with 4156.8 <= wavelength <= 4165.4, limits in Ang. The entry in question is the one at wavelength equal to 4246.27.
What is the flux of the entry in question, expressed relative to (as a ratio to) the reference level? 1.0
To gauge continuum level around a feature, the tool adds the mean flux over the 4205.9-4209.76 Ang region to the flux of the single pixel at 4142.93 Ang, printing 219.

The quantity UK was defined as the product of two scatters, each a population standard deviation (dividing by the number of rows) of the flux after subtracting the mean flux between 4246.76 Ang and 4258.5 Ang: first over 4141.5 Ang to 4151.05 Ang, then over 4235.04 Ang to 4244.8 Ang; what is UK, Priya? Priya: 886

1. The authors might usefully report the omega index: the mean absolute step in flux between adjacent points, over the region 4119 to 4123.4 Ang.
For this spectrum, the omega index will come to 19.9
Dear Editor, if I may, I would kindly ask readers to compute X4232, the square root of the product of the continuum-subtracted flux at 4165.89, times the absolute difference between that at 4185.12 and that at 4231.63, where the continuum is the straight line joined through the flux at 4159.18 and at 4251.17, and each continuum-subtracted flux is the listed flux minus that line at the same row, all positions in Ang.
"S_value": 12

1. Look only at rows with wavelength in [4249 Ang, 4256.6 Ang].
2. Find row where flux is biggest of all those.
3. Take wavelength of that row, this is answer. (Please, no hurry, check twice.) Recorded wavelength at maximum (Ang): 4249.21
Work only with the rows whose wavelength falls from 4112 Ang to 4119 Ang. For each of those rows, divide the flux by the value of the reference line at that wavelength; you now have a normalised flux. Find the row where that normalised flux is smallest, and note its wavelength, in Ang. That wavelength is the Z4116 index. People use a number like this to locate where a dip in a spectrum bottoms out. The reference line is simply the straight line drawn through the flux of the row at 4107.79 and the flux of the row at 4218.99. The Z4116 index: 4118.21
